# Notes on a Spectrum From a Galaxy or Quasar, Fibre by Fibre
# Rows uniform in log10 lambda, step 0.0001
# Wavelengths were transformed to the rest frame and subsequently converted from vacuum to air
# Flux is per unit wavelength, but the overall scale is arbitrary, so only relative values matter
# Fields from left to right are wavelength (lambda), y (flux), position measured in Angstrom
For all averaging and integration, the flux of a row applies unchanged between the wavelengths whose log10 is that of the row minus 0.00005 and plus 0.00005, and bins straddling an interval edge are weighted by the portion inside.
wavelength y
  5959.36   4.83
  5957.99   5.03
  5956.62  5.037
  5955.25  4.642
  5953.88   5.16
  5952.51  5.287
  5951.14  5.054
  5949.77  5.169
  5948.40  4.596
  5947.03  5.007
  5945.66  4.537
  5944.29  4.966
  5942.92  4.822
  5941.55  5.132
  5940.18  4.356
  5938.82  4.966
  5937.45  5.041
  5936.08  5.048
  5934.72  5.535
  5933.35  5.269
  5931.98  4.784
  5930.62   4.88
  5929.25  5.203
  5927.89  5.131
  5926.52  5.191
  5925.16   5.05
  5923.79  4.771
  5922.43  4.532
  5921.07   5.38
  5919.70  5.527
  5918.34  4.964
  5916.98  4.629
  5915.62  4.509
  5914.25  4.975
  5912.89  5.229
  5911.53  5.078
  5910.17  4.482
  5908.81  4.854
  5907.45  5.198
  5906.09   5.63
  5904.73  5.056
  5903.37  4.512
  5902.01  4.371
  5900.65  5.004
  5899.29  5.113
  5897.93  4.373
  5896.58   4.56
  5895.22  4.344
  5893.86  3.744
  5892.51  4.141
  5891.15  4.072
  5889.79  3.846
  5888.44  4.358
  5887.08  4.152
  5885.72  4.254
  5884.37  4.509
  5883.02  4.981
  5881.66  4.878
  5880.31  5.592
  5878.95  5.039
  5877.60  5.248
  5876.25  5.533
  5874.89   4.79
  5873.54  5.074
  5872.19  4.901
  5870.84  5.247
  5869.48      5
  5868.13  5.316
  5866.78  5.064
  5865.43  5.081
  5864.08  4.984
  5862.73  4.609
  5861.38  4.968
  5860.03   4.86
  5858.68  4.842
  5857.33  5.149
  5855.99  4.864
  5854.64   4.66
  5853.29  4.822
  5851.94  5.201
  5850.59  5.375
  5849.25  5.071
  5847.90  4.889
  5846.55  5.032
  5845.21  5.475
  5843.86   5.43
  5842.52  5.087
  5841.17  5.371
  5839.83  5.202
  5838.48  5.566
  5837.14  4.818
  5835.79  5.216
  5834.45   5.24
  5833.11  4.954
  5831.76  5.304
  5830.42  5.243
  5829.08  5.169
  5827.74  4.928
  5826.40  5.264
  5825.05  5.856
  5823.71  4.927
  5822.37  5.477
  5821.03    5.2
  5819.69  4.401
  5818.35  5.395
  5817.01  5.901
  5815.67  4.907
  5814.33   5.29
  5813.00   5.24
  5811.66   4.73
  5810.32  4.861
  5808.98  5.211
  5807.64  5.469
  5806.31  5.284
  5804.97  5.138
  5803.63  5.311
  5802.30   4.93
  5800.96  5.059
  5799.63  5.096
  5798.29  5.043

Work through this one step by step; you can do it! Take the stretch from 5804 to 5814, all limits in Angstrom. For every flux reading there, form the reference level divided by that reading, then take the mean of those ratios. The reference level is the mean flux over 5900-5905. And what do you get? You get 0.92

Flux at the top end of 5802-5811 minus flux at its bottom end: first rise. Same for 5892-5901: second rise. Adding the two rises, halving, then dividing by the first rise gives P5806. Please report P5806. -5.8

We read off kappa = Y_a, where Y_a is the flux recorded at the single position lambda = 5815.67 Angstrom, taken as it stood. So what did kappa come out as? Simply 4.907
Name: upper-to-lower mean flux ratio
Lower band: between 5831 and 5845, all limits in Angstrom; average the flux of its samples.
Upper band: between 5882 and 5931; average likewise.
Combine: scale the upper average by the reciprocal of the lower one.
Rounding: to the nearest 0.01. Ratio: 0.91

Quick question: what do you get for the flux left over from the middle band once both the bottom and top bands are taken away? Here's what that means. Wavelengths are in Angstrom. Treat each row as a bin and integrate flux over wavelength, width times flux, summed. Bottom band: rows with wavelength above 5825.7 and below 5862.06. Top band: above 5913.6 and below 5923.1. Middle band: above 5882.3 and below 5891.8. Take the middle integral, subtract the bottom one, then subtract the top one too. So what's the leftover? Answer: -192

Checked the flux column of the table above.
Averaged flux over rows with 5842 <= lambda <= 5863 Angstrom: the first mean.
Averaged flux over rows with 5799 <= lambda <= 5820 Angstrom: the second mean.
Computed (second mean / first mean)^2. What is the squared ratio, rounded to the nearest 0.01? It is 1.05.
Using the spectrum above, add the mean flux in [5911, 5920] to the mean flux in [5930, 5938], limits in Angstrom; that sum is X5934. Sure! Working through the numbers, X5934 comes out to 10.1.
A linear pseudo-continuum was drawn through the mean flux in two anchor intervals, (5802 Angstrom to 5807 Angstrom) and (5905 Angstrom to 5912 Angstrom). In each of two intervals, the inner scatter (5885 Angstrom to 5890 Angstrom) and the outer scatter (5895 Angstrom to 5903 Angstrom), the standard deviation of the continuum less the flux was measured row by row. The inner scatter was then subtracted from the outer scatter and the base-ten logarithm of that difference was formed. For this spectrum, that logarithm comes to -0.90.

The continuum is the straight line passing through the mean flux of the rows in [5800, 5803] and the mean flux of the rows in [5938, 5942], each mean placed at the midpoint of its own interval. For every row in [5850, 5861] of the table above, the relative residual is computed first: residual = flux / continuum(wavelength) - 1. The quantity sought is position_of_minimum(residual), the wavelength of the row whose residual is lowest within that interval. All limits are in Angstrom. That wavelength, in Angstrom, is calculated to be 5854.64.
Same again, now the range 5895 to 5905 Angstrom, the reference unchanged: 5895.22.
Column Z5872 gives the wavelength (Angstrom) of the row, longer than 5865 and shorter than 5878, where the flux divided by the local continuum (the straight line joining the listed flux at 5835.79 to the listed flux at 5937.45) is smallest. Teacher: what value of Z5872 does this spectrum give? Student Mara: 5874.89 Angstrom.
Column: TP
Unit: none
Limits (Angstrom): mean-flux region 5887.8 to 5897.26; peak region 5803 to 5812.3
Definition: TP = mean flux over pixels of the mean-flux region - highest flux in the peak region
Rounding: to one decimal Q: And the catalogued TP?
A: -1.3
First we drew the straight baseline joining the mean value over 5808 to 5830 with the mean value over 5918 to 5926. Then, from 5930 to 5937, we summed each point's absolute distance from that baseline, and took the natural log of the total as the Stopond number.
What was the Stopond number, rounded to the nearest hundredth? 0.16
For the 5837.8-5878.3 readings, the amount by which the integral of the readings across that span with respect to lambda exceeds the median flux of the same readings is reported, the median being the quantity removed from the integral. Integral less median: 201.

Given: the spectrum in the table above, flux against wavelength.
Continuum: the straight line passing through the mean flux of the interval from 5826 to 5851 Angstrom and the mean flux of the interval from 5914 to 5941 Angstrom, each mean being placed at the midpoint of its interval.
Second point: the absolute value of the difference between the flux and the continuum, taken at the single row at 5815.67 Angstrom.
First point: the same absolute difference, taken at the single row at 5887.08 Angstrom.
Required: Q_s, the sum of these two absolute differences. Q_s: 1.3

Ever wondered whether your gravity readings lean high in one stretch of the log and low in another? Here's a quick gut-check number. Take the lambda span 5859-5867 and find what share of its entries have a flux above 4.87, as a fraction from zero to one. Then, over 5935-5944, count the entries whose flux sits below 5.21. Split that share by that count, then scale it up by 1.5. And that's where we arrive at 0.17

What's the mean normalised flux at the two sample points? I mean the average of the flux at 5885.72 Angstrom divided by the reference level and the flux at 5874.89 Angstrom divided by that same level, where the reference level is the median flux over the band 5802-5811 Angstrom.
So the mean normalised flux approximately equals 0.868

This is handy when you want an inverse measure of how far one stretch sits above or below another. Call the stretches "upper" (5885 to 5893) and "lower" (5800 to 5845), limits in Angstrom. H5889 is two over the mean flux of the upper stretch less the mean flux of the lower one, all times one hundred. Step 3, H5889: -189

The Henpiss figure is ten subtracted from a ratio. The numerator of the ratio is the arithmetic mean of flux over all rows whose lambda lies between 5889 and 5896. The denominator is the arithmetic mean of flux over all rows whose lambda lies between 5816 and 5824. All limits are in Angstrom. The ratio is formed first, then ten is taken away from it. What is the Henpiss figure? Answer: -9.23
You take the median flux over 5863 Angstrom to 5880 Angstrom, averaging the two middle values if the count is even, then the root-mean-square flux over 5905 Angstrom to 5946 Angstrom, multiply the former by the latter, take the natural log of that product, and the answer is 3.23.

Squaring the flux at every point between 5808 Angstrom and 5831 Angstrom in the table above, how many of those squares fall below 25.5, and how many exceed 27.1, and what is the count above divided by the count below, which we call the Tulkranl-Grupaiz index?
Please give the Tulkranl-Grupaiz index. 1.5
